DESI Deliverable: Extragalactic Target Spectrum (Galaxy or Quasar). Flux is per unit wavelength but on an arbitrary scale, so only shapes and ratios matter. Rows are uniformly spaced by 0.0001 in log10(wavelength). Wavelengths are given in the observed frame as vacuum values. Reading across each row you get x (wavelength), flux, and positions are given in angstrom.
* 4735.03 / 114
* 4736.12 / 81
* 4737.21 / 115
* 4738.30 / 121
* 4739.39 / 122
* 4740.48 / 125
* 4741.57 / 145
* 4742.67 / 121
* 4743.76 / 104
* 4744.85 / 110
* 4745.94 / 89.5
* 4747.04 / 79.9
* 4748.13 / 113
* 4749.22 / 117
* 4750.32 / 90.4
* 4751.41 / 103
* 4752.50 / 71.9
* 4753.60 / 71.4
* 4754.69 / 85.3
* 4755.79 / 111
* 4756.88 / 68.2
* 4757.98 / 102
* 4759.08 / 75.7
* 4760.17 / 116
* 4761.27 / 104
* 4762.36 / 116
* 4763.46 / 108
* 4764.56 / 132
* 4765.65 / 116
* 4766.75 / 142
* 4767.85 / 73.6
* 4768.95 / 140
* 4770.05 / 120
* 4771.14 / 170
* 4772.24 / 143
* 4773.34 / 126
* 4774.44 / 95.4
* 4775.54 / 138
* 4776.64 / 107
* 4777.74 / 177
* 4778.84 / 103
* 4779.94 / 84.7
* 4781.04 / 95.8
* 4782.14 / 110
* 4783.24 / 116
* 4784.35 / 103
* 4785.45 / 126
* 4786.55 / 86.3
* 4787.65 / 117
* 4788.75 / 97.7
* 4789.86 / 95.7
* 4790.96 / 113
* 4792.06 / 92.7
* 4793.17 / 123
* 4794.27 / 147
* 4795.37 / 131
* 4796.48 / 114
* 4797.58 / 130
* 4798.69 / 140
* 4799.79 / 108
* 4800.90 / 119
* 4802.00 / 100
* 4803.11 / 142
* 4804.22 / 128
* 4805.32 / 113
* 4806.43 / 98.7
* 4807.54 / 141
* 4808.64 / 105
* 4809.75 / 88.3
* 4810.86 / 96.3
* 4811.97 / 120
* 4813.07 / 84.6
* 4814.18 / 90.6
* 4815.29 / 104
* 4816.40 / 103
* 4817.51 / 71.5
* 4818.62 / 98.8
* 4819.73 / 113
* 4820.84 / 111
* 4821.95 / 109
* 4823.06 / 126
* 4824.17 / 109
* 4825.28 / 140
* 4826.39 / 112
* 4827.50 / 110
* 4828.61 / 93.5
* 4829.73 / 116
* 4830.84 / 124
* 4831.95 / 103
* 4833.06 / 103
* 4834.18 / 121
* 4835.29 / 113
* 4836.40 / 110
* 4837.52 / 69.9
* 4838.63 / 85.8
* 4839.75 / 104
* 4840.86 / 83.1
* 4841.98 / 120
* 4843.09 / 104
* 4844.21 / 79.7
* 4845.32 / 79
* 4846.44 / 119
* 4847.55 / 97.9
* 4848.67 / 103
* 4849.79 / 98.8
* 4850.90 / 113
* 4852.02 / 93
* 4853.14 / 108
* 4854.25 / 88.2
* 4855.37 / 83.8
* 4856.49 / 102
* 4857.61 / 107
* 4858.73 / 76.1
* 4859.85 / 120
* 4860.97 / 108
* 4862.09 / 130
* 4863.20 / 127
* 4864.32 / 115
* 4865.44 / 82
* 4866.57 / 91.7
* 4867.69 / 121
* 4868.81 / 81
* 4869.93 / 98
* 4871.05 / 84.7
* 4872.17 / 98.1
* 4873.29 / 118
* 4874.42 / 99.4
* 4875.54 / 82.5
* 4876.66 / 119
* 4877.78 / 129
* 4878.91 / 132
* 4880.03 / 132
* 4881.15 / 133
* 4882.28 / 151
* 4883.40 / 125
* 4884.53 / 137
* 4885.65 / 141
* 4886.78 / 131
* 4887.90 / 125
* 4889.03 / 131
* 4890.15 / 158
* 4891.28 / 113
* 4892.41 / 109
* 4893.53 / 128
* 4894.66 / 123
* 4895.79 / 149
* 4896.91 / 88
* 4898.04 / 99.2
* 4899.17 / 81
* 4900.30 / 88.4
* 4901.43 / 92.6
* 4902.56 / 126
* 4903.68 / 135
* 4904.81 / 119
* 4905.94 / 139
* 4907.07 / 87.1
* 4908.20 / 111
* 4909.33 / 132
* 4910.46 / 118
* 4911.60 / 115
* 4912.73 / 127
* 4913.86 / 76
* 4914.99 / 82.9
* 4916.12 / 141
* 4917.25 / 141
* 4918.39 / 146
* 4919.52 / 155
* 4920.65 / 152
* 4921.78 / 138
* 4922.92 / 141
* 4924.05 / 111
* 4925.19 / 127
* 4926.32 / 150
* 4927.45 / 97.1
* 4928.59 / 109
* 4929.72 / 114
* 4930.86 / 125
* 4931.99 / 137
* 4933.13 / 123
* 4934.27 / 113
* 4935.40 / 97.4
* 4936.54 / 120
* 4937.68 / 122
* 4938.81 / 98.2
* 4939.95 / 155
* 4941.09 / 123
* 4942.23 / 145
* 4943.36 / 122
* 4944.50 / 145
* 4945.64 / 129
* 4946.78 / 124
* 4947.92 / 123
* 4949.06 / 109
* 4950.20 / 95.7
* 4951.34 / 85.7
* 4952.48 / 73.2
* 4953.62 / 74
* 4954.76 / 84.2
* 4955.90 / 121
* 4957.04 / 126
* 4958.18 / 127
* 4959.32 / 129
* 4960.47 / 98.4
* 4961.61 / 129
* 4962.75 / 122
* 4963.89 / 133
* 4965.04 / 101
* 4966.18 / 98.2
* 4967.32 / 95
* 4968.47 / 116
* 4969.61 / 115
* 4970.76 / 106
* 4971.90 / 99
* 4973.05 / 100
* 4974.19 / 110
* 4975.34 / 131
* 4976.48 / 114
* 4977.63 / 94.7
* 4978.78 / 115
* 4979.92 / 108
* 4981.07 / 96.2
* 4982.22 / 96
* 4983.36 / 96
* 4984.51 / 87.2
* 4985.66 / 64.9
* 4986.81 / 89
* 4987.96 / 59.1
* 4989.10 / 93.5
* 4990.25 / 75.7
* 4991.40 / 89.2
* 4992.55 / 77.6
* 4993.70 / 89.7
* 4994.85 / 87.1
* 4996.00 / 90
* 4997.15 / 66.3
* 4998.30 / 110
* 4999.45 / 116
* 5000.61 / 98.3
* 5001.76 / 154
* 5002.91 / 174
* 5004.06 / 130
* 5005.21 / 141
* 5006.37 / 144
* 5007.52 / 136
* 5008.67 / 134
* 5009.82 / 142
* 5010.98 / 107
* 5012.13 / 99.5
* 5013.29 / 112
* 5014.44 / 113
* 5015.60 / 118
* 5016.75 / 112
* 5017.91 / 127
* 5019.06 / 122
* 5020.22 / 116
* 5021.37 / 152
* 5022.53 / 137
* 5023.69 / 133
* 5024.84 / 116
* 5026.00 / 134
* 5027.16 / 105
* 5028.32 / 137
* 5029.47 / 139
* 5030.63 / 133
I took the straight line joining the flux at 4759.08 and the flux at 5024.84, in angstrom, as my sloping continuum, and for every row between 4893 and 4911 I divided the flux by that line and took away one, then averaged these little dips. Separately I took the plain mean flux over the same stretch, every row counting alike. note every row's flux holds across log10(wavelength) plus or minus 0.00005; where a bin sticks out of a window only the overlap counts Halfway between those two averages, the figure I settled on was 57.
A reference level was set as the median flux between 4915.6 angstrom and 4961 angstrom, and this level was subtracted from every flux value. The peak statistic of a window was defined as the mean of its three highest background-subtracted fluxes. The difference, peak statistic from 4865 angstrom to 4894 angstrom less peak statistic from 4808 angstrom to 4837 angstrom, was 20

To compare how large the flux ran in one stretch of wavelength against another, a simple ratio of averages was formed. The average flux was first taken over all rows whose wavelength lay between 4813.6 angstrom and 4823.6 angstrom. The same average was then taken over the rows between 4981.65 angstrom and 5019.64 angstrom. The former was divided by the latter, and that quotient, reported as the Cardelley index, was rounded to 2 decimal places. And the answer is 0.96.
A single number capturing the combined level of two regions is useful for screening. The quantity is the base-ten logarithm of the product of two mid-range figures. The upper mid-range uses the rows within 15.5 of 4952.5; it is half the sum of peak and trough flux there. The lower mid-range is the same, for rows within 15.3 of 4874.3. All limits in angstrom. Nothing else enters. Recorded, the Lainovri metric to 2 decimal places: 4.12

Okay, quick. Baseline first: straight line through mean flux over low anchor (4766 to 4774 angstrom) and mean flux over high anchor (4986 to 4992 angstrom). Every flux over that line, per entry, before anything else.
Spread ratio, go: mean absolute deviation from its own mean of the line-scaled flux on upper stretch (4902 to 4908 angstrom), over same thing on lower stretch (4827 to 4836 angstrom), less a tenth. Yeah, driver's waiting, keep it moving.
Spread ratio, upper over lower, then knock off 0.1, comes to 1.9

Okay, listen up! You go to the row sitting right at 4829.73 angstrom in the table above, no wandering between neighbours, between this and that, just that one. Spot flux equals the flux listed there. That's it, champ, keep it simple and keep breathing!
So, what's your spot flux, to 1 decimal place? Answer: 116.0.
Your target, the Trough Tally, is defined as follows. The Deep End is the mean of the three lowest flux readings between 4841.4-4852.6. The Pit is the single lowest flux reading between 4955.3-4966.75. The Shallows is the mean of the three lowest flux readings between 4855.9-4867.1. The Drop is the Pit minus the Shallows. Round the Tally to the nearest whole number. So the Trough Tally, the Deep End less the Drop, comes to 69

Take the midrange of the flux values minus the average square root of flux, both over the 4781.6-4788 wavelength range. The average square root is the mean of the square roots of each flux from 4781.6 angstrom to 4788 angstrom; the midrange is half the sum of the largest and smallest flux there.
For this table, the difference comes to 96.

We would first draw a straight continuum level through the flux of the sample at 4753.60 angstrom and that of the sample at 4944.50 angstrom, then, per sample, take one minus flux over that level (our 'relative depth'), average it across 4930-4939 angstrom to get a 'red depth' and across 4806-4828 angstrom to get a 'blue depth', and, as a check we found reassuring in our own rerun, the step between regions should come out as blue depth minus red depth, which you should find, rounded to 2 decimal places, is -0.28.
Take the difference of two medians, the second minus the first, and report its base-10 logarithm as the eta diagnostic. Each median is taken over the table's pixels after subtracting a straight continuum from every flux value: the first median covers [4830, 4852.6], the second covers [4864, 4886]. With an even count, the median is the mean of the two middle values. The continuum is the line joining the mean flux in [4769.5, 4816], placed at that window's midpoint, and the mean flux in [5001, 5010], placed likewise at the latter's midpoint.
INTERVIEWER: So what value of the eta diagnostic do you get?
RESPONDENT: 1.00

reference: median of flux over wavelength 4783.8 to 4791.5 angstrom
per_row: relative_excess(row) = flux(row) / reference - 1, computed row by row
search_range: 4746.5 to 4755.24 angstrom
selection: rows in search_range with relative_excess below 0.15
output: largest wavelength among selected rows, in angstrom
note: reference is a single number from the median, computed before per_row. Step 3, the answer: 4754.69 angstrom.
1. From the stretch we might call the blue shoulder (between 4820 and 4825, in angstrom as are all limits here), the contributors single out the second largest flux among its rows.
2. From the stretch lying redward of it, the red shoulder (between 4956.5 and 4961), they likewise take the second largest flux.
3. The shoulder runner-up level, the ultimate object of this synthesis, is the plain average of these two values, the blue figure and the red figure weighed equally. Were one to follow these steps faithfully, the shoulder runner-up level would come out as 119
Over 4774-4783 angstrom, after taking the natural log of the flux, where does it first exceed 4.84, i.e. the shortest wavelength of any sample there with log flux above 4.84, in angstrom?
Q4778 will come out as 4775.54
